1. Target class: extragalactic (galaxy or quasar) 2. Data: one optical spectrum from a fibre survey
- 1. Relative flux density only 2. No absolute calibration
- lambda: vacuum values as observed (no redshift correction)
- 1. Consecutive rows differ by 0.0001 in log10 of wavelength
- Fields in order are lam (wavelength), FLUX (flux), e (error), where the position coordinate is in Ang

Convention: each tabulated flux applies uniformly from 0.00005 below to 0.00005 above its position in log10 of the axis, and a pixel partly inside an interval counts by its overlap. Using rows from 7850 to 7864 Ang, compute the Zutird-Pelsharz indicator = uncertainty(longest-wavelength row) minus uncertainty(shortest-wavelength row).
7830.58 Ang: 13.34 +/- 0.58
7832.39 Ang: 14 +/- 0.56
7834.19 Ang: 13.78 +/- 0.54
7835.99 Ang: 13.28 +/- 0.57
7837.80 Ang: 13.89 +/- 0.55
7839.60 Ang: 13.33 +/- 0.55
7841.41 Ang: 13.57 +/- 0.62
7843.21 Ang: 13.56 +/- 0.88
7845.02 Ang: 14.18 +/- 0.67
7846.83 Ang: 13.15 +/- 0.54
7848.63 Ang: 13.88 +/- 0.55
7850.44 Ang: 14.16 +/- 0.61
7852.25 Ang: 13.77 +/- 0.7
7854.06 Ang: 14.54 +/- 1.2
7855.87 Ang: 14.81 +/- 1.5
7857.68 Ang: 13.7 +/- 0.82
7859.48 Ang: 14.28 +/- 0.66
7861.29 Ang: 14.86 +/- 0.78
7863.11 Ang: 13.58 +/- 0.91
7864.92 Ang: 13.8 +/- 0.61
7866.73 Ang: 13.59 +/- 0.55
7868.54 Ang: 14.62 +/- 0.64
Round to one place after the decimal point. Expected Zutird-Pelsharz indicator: 0.3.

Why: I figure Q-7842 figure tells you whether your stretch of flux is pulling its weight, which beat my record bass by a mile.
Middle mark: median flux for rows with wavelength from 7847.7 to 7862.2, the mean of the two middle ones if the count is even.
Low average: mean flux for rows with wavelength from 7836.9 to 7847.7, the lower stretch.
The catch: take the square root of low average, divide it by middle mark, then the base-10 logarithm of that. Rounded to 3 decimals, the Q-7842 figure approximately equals -0.586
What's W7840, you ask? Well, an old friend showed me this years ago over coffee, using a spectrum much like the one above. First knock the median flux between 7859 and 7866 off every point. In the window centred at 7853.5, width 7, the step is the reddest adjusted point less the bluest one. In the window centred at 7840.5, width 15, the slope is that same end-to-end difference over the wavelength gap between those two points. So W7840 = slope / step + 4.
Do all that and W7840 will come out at 3.9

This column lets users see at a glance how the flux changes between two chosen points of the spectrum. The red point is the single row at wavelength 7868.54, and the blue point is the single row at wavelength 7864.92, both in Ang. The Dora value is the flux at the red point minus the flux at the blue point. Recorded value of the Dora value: 0.8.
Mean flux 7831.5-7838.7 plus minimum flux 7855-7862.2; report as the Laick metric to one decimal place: 27.4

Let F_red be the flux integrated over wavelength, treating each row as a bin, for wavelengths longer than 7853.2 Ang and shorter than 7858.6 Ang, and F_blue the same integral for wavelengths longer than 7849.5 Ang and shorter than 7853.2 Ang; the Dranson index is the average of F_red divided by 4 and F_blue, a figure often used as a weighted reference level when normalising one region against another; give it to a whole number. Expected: 35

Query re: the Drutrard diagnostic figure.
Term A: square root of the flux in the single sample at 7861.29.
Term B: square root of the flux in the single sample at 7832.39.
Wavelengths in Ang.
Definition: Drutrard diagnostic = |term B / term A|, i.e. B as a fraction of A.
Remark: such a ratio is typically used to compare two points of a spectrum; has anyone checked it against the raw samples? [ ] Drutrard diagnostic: 0.971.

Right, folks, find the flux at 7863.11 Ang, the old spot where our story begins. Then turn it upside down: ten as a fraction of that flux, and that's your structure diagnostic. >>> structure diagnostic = 0.736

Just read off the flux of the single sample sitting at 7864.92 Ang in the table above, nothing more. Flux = 13.8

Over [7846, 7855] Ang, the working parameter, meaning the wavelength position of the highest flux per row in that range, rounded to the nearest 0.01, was 7854.06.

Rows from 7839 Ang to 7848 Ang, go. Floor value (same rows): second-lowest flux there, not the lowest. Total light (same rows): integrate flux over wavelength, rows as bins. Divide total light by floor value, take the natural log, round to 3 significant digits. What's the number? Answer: 2.22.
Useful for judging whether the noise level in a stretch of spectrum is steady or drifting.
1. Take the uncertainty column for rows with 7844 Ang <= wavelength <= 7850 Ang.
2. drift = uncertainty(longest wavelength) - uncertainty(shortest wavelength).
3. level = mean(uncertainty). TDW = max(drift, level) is 0.59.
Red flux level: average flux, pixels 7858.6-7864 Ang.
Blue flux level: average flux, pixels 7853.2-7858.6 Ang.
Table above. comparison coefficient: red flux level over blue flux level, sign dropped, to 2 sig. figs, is 0.99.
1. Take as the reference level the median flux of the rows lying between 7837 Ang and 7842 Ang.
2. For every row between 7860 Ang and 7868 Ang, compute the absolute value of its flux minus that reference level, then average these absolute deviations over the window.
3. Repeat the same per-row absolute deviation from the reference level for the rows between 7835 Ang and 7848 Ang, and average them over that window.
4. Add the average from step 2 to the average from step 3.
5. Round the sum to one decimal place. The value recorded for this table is 0.7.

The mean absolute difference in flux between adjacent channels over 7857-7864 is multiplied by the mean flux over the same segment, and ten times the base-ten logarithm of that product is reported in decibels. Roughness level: 10.6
